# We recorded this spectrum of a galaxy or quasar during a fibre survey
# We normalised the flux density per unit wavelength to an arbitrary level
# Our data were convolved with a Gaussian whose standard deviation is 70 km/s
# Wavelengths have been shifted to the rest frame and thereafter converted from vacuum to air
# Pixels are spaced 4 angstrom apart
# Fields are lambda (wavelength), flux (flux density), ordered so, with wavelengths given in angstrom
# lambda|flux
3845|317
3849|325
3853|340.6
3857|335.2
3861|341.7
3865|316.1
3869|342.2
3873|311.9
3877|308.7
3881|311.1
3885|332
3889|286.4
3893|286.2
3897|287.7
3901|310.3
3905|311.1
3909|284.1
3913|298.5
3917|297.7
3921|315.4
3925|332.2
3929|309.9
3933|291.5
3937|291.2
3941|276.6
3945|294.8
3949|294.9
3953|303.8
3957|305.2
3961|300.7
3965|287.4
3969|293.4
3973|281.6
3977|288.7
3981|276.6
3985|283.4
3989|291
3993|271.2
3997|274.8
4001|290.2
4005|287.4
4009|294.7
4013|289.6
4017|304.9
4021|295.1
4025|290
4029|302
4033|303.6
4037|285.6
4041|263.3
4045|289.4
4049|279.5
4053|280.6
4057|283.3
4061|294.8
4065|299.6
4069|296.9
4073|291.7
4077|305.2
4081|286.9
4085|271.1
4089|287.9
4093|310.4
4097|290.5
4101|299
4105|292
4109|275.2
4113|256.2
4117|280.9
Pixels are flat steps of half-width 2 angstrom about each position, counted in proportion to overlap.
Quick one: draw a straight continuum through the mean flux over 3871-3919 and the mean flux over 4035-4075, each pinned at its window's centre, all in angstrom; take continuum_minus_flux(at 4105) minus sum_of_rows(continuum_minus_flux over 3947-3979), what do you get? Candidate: -19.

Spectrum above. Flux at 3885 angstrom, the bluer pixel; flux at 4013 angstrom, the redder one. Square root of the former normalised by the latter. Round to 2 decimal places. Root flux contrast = 1.07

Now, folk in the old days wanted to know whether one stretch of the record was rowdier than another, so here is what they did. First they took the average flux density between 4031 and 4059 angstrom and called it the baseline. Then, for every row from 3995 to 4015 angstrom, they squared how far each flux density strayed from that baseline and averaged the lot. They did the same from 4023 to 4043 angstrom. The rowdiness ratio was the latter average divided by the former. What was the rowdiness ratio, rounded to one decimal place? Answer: 4.1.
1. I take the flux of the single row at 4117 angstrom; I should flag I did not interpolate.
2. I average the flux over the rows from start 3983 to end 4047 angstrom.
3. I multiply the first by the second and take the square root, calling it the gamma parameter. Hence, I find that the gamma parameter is 284.7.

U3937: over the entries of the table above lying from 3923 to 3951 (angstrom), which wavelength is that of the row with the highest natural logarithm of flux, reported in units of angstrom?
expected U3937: 3925 angstrom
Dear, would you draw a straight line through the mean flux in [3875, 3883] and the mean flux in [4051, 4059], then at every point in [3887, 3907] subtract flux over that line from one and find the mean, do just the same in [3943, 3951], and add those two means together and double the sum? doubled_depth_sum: 0.098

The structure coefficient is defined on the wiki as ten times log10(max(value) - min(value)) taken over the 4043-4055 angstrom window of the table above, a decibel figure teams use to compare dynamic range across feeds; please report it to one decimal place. 10.0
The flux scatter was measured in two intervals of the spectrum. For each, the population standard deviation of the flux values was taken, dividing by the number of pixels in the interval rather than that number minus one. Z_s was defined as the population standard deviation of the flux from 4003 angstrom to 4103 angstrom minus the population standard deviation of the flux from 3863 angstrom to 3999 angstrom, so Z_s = -6.2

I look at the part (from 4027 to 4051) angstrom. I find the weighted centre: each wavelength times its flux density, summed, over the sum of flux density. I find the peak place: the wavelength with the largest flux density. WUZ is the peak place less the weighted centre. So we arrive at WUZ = -5.8 angstrom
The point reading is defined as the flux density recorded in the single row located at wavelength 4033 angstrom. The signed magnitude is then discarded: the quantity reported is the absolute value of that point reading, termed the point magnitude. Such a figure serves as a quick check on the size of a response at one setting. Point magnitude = 304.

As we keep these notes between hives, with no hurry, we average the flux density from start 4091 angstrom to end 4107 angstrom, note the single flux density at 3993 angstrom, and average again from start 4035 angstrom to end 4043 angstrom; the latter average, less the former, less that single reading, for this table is -295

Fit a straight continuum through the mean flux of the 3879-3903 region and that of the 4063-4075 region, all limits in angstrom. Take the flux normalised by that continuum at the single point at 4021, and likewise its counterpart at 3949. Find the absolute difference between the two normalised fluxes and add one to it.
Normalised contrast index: 1.01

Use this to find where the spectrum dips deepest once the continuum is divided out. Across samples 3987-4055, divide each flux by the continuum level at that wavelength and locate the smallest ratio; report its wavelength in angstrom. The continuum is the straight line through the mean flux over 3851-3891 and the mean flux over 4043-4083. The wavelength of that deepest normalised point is 4041 angstrom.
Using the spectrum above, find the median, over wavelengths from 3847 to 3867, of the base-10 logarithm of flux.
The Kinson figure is 2.53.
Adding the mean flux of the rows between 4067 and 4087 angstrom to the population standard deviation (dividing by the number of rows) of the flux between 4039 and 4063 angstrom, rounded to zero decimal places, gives 300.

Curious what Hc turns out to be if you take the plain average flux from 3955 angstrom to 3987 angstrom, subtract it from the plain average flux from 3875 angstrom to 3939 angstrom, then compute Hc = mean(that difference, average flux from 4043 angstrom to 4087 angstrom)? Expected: 151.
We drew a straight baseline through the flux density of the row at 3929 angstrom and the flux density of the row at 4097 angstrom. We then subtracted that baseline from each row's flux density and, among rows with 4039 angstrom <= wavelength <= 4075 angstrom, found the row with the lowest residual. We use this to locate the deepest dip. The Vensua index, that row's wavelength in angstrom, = 4041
